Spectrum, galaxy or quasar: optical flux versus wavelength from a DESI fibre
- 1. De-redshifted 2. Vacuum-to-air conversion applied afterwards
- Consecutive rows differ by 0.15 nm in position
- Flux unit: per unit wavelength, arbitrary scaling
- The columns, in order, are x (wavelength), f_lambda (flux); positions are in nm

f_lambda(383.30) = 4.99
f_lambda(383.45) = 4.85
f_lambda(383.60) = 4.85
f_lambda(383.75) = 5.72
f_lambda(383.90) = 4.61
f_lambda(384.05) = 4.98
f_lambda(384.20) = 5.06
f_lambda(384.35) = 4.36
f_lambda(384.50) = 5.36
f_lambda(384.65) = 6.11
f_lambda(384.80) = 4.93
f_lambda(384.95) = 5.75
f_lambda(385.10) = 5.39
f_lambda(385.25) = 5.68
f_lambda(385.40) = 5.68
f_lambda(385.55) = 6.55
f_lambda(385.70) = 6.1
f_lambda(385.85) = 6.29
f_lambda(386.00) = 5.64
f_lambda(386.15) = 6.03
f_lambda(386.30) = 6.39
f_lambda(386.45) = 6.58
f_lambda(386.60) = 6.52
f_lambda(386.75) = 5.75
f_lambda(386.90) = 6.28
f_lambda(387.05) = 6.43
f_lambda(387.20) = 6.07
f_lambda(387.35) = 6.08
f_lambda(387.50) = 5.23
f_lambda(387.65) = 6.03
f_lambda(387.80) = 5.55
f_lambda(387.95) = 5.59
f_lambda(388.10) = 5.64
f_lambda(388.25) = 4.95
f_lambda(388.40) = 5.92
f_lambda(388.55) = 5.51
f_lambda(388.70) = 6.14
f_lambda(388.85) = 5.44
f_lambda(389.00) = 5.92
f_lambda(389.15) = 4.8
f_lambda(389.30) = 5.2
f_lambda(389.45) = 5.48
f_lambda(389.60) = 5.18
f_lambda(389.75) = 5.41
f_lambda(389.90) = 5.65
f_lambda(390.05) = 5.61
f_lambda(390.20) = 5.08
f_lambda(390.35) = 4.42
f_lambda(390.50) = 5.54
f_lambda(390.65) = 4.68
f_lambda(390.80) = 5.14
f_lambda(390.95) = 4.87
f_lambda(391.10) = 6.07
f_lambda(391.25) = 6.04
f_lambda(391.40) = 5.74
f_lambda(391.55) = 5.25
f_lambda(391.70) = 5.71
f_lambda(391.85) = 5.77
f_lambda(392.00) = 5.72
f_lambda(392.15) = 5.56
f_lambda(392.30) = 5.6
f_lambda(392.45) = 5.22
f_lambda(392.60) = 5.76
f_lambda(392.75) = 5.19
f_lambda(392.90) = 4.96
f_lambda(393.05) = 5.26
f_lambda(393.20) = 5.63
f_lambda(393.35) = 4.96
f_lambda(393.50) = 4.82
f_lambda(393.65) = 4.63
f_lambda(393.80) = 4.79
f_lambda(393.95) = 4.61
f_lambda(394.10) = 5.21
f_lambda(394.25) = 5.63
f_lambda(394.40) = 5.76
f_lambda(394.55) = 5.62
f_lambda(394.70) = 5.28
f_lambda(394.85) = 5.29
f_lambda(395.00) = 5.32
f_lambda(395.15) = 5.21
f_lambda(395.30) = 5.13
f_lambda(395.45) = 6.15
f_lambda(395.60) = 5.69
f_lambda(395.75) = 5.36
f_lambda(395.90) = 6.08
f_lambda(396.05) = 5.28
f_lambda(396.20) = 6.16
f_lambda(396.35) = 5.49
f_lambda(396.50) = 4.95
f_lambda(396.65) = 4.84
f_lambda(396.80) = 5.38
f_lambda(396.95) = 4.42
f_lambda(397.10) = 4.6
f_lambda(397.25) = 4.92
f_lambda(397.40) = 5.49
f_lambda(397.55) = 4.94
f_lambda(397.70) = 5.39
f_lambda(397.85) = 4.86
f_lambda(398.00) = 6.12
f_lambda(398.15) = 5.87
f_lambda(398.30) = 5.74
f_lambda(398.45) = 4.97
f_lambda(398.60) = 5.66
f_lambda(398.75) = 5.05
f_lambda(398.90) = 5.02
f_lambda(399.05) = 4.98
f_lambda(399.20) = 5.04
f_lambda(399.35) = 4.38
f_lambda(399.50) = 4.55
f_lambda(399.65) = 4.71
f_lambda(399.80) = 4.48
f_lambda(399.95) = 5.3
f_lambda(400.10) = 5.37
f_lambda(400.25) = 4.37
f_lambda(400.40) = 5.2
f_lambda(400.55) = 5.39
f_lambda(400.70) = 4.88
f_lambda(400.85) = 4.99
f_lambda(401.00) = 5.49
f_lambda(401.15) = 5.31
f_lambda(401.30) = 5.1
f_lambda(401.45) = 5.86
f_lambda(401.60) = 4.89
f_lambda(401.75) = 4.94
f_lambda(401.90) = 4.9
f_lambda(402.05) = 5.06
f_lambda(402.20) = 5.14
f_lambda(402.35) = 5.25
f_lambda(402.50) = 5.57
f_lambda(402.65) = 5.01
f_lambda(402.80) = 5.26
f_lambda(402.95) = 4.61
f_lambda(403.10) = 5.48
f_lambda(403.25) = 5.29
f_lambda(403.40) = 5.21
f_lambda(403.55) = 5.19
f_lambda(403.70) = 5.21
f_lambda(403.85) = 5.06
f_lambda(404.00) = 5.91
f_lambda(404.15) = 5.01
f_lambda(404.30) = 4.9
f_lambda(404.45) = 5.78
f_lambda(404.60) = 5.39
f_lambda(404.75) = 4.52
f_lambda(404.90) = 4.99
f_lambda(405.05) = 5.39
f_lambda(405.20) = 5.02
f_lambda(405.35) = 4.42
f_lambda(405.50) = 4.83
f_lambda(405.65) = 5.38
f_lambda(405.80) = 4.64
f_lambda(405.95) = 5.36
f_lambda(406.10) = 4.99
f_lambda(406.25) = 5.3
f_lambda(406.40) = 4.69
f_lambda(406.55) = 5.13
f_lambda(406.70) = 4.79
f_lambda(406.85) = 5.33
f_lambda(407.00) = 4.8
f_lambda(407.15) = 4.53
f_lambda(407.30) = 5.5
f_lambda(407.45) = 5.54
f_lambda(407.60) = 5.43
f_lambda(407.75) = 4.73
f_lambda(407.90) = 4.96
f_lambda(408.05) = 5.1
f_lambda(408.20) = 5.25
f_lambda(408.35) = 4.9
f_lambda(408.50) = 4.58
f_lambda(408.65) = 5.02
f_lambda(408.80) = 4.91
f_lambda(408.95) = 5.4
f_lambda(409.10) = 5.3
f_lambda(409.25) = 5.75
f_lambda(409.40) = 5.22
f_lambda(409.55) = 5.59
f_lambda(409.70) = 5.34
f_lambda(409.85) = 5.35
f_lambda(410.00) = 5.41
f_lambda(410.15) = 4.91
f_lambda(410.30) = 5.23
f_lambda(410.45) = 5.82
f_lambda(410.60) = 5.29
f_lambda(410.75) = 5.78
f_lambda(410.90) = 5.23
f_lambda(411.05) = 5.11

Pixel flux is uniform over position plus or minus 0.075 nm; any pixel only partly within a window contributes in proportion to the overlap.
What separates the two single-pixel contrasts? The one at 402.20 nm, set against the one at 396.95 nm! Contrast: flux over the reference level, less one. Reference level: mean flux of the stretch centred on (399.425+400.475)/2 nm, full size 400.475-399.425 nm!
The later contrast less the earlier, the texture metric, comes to 0.15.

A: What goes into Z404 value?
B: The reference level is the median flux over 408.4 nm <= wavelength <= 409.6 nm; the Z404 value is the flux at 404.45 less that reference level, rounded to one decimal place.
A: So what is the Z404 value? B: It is 0.5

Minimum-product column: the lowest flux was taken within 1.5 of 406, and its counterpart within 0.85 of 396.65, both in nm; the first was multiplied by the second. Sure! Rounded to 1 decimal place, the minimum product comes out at 19.5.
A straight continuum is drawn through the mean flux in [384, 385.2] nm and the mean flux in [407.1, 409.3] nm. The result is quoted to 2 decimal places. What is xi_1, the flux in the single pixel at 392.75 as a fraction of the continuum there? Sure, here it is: 1.00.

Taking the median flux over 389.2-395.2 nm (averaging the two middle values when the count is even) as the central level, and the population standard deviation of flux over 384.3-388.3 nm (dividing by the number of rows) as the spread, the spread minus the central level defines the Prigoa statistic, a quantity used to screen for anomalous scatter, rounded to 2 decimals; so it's -4.75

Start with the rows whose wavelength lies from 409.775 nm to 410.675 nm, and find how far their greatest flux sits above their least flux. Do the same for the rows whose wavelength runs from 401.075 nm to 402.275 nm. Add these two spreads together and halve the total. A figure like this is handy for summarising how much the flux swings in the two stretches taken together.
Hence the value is 0.94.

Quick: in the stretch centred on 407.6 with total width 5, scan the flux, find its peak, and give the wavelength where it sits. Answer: 409.25 nm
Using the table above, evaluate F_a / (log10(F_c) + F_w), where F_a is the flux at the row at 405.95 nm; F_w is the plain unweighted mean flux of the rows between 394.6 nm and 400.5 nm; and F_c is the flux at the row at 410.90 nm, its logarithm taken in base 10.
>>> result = 0.90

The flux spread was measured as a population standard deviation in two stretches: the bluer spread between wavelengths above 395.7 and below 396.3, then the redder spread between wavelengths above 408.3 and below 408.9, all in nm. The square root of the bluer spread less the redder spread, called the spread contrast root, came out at 0.49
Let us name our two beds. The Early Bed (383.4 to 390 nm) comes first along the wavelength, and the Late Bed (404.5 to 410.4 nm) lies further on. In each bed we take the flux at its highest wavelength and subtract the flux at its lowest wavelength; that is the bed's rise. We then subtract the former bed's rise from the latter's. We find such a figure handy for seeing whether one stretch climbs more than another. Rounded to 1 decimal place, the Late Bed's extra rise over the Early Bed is -1.0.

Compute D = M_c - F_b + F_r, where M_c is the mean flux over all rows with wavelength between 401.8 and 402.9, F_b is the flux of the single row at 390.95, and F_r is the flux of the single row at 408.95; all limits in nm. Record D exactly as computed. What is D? 5.7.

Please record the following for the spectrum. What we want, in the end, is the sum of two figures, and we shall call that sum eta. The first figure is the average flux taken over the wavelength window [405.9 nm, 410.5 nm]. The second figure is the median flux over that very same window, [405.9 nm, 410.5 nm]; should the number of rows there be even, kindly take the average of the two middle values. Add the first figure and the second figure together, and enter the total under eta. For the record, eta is 10.4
